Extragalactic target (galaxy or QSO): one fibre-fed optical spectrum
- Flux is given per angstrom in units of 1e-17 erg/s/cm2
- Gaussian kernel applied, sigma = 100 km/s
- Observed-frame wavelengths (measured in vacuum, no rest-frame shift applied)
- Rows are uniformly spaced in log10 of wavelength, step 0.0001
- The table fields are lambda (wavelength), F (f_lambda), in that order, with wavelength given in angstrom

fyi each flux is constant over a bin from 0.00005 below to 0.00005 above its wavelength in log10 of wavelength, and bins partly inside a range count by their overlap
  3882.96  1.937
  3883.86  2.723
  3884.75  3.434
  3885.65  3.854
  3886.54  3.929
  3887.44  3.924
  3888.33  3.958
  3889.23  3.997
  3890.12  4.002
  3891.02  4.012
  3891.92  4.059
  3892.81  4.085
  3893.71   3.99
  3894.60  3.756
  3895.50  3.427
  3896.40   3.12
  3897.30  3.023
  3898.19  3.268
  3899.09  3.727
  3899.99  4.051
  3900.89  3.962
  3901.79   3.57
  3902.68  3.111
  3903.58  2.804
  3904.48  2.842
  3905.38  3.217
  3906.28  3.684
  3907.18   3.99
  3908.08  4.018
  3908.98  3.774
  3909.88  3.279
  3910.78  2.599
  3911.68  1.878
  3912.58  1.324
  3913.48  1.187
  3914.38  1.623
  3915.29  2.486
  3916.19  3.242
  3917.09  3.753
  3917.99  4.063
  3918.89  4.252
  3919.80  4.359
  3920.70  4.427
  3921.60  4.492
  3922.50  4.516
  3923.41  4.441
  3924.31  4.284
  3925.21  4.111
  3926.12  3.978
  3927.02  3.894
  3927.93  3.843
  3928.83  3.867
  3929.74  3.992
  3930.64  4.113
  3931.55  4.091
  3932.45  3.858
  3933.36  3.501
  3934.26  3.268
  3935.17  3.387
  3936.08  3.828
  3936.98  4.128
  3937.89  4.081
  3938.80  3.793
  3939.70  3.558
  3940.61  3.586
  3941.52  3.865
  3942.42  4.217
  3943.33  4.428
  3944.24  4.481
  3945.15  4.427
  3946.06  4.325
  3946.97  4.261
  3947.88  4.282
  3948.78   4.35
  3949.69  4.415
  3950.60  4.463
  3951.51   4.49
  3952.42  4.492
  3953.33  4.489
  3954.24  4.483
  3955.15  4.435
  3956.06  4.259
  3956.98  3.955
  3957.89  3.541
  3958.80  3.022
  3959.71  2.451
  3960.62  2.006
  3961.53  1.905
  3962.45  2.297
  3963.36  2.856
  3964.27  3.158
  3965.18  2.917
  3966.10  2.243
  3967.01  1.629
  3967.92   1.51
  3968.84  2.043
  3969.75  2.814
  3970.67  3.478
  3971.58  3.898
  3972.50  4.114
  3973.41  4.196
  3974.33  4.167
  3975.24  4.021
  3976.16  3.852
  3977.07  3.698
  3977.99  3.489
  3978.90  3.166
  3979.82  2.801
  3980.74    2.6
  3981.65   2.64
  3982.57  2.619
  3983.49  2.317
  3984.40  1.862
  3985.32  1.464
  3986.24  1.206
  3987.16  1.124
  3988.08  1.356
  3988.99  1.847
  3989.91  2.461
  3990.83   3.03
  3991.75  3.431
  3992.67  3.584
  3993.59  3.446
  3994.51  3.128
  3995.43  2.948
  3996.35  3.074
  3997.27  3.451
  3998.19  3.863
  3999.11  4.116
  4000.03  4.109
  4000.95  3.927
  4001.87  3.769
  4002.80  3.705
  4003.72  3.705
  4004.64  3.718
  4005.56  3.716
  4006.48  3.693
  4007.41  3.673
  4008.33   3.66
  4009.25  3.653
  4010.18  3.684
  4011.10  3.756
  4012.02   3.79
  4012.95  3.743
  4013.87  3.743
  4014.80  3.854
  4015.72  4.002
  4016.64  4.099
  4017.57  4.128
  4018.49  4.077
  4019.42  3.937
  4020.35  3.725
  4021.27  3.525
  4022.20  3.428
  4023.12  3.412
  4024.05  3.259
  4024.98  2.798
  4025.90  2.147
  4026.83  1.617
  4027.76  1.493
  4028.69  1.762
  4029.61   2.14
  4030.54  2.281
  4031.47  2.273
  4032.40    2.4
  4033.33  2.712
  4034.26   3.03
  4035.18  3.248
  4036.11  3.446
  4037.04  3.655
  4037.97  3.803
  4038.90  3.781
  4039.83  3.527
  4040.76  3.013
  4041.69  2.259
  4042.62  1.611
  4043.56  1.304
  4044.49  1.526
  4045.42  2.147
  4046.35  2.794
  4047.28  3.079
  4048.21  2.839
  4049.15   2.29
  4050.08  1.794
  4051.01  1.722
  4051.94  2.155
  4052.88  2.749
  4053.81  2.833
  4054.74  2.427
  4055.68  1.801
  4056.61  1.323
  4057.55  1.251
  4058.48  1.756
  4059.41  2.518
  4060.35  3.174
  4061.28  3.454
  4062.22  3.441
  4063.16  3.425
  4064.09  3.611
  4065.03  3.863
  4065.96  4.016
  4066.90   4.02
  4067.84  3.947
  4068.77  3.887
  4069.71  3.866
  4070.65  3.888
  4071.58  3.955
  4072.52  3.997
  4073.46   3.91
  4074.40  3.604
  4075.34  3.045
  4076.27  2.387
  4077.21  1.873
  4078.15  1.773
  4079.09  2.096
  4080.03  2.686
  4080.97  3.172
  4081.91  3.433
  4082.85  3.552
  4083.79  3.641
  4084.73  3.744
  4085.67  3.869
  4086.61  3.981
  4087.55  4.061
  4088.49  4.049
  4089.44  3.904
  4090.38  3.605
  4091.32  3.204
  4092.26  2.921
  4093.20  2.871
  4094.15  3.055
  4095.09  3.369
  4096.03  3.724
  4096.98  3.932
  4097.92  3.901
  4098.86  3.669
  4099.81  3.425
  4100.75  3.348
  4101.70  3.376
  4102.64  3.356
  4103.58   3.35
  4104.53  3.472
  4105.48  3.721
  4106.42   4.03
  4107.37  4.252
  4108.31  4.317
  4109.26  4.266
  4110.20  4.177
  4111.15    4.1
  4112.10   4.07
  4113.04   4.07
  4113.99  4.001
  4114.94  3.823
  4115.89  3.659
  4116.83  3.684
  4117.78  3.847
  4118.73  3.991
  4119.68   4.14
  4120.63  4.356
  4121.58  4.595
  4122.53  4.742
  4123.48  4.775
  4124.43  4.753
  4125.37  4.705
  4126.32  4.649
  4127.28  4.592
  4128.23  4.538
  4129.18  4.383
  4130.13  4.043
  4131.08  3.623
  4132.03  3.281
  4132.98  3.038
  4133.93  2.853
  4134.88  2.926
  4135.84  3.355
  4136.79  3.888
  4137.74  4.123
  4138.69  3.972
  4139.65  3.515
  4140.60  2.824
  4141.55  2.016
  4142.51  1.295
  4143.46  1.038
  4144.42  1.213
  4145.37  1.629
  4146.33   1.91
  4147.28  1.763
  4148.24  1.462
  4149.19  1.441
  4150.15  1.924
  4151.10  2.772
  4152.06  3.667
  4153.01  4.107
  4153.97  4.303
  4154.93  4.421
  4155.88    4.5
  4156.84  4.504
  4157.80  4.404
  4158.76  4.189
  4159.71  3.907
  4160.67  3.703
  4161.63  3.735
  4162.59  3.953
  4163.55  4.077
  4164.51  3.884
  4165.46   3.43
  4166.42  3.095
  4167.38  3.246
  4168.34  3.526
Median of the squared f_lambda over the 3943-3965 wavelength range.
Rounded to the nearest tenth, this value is 18.5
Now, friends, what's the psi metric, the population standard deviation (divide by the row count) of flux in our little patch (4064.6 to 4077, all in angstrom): 0.46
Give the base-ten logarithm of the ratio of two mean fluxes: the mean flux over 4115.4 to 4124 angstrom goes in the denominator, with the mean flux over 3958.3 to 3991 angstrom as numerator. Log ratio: -0.20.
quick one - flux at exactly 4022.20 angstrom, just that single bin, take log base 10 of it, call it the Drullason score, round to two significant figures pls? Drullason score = 0.54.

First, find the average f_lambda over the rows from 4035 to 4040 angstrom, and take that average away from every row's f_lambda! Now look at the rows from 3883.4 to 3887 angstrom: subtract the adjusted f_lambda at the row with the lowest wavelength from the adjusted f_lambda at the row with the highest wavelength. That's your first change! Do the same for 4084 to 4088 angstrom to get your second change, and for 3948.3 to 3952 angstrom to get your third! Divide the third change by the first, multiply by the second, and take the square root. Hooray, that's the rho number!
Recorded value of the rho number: 0.2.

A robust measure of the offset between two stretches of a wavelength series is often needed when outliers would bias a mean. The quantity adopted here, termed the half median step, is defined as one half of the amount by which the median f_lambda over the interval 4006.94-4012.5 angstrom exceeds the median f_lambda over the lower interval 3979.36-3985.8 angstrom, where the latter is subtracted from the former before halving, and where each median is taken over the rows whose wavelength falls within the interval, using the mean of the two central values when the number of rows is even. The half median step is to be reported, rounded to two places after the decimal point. 0.54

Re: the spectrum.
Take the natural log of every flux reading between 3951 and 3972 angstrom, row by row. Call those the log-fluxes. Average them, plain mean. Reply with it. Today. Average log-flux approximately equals 1.09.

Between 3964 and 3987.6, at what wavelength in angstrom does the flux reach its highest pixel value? 3973.41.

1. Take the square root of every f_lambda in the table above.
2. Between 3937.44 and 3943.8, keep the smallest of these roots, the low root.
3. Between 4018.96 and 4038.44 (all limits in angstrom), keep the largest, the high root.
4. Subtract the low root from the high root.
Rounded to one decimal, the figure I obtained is 0.1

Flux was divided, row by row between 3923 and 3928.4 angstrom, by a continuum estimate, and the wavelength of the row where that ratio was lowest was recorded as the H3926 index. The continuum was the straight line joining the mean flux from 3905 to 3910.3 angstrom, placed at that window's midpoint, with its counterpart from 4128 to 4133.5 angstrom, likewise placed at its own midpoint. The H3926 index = 3927.93 angstrom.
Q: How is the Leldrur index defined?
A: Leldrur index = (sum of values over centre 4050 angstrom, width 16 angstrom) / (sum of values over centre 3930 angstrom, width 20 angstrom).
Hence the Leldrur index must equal 0.41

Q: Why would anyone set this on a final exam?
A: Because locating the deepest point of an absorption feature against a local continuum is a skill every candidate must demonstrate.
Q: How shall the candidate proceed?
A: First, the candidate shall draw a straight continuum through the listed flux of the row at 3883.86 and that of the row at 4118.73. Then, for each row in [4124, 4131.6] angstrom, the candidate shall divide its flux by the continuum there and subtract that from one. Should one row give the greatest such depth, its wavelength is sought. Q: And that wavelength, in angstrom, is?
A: 4131.08 angstrom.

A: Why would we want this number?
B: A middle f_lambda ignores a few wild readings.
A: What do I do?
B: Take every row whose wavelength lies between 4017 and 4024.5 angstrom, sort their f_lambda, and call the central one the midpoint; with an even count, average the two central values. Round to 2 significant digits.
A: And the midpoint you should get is 3.6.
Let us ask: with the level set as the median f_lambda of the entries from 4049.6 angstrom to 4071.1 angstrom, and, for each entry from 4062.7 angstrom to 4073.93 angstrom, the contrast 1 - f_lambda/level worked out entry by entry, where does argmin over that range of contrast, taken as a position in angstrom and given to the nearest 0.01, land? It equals 4066.90 angstrom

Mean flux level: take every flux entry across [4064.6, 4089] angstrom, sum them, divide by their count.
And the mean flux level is 3.5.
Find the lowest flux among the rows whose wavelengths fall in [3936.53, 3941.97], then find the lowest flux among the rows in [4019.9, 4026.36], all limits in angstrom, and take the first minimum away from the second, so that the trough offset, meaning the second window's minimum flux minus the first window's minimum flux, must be -1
